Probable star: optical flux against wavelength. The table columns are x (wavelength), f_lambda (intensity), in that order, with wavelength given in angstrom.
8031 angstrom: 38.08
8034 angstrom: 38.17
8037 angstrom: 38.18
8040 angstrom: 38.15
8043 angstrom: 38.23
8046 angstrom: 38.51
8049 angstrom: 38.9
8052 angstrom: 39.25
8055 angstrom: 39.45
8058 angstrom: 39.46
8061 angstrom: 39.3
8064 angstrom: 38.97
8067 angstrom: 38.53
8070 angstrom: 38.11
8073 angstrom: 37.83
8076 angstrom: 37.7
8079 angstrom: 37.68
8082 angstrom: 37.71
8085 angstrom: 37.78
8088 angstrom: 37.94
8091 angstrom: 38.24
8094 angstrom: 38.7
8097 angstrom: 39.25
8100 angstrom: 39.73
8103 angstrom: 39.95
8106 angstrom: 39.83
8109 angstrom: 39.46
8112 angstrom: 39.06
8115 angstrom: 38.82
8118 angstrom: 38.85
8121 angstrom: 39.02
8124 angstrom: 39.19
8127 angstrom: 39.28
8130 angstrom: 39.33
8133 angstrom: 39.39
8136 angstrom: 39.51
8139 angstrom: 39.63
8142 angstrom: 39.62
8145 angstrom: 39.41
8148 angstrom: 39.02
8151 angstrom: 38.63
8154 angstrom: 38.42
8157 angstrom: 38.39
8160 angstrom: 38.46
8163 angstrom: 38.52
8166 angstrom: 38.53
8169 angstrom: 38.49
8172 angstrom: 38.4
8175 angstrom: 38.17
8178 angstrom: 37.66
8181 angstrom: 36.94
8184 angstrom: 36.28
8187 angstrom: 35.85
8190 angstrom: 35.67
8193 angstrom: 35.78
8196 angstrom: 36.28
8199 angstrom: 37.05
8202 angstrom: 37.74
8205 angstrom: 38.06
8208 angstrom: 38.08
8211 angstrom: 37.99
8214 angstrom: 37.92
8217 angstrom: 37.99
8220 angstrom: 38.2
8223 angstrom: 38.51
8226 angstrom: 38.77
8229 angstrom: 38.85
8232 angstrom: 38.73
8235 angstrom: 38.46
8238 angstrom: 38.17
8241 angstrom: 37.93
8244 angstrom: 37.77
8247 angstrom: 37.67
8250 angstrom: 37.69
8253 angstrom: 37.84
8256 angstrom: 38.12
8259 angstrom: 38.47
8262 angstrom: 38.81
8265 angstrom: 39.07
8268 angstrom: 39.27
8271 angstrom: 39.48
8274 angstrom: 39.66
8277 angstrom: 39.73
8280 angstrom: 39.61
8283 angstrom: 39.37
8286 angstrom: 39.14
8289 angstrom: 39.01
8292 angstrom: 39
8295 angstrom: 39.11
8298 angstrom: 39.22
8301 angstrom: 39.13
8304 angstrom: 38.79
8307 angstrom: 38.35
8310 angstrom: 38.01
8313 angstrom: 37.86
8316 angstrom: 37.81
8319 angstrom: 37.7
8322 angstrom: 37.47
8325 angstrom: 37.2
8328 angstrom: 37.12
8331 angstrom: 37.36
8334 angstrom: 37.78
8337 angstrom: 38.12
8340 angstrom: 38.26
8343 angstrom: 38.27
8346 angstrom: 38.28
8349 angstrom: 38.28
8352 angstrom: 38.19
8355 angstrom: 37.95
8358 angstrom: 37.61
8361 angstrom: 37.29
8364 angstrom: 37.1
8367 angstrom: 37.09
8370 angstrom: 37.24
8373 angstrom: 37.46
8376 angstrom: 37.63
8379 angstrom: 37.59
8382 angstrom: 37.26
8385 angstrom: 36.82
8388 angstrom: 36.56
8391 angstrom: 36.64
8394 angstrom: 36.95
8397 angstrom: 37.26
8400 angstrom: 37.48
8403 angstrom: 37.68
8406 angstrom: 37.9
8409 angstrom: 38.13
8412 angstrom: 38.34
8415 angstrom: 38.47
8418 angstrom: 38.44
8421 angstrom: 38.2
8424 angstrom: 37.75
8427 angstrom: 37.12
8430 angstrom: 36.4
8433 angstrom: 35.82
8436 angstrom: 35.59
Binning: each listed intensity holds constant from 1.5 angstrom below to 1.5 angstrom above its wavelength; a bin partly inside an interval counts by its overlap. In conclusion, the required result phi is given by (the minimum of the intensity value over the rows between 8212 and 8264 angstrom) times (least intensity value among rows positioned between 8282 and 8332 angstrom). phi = 1398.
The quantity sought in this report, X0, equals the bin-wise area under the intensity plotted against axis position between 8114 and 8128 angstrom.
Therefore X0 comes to 546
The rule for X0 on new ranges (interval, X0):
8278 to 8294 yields 628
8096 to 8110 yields 555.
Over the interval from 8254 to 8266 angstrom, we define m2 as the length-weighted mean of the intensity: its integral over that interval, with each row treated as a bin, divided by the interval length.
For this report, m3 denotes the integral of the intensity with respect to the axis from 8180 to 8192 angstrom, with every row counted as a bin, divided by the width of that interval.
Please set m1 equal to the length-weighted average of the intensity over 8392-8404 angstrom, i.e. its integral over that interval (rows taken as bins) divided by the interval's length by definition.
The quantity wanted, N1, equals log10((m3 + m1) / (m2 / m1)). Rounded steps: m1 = 37.3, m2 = 38.6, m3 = 36.1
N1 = 1.85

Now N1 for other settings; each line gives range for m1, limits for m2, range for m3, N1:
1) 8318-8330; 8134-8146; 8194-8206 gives 1.85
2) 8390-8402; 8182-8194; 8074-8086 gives 1.89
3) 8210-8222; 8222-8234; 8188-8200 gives 1.86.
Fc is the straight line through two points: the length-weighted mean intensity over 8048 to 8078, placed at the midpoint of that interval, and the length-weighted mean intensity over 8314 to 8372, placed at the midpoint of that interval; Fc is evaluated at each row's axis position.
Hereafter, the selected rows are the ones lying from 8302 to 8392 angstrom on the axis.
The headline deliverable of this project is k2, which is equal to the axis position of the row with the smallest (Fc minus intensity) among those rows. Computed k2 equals 8304 angstrom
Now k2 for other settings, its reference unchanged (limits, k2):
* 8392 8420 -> 8415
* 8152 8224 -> 8223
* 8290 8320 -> 8298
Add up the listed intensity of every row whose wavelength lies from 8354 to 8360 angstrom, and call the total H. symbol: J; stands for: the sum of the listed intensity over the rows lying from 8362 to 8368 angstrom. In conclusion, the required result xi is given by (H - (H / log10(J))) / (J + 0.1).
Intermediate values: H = 75.6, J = 74.2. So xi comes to 0.473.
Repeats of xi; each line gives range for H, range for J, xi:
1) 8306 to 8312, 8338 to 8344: 0.468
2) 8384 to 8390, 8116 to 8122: 0.444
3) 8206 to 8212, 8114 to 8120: 0.461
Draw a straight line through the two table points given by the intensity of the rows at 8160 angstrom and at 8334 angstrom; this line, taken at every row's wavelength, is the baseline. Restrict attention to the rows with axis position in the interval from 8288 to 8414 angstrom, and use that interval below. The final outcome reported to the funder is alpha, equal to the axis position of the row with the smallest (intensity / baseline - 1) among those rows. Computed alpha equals 8388 angstrom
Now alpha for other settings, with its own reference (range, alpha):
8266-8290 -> 8289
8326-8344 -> 8328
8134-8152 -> 8151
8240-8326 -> 8325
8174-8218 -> 8190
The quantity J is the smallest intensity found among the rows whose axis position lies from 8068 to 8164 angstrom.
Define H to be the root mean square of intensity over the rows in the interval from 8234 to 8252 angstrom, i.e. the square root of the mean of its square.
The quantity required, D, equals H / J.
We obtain 1.01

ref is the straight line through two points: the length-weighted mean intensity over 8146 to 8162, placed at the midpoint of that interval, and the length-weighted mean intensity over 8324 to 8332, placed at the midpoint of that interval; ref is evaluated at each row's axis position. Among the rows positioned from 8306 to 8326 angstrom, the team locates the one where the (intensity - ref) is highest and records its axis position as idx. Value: 8307 angstrom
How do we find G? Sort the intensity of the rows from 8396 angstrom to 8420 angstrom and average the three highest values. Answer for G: 38.4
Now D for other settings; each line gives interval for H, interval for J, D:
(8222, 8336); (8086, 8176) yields 1.01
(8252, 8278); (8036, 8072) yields 1.02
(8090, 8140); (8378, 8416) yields 1.07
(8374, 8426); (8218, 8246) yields 1.00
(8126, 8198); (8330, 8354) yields 1.02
